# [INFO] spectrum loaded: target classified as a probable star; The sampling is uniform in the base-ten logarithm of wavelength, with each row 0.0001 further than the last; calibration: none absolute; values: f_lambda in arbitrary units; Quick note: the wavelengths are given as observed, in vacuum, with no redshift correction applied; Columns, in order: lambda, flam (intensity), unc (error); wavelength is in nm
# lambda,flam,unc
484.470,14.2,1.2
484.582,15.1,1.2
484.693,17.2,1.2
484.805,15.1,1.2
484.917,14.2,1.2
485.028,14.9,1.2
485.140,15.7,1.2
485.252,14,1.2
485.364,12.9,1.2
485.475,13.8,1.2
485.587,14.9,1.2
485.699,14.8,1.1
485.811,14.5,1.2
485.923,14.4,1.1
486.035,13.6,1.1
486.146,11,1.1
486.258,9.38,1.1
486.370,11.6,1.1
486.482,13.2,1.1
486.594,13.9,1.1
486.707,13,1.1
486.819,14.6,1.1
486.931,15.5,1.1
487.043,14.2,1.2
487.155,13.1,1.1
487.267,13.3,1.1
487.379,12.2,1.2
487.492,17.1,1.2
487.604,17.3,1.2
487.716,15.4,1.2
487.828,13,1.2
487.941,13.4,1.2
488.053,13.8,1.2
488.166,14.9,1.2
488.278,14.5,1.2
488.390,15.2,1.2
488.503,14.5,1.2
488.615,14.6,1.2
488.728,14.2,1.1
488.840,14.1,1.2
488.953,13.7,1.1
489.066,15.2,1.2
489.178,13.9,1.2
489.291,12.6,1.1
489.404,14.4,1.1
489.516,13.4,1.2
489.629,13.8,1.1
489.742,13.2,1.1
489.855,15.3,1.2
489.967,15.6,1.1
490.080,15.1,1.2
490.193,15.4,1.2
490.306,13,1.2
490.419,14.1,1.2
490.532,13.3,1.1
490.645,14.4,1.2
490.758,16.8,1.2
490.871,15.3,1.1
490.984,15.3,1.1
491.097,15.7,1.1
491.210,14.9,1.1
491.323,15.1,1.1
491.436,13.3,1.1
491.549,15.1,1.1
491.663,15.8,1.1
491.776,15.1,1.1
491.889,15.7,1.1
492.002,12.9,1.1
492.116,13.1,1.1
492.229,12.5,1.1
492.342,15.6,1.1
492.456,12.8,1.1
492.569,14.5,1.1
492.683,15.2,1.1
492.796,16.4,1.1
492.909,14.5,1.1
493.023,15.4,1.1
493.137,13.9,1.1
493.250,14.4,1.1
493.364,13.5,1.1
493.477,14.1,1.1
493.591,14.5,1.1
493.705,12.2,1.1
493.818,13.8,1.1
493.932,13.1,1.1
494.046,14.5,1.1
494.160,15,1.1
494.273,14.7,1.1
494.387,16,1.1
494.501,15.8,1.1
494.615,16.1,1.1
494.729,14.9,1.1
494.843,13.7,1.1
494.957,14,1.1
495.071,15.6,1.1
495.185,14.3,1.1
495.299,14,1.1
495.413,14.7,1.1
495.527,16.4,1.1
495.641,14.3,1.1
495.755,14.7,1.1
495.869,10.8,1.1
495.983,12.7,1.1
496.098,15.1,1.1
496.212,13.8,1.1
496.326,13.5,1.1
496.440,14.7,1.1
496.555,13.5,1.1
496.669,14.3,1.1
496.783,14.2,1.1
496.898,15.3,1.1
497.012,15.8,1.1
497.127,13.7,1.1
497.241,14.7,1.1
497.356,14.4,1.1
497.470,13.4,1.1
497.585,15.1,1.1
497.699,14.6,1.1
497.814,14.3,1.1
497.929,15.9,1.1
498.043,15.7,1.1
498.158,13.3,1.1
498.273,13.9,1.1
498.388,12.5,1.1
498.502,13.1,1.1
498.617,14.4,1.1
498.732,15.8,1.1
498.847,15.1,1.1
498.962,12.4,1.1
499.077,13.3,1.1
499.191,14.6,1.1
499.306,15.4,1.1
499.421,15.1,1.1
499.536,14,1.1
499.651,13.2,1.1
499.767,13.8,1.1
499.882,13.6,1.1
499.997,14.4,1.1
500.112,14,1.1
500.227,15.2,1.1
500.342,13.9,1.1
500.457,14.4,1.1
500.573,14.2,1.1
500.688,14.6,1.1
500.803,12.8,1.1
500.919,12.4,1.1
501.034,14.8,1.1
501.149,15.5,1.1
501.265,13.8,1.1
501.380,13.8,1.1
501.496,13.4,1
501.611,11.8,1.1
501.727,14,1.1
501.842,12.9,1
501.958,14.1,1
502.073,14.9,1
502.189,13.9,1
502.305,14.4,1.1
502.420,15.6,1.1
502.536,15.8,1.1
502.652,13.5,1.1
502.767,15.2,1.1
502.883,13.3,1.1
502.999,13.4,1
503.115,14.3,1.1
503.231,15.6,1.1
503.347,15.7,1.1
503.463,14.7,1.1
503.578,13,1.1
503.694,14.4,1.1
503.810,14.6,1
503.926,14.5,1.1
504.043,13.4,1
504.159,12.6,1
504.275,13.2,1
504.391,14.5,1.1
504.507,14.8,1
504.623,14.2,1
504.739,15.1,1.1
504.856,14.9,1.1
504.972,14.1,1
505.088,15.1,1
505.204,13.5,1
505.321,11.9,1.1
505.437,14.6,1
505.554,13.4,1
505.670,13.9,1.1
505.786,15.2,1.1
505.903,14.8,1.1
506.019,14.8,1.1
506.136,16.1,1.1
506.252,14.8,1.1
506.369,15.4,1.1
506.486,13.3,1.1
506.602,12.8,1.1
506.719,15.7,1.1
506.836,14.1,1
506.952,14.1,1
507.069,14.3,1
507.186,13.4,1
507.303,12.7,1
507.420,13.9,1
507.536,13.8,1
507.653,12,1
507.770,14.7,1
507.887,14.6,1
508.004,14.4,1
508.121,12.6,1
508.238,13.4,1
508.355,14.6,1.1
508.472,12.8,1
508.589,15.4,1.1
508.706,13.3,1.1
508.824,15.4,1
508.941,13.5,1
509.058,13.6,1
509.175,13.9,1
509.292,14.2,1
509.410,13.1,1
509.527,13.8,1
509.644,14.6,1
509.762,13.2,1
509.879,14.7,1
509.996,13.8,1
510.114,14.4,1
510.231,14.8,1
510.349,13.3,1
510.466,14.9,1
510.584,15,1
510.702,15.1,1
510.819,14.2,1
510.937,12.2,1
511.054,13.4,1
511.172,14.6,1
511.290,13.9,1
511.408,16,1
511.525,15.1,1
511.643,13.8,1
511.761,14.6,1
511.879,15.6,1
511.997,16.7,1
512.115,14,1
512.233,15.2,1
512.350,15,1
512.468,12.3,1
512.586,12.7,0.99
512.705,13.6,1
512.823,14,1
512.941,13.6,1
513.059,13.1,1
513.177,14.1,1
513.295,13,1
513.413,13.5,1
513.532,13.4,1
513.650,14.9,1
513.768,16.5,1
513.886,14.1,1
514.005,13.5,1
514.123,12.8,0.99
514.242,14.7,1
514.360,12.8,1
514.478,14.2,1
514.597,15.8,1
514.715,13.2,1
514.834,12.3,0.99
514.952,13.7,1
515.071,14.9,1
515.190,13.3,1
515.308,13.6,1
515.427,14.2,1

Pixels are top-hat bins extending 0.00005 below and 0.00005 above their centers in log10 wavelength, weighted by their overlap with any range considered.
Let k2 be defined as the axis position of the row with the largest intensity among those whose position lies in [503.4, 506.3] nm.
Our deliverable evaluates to 506.136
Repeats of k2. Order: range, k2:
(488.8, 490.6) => 489.967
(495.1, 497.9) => 495.527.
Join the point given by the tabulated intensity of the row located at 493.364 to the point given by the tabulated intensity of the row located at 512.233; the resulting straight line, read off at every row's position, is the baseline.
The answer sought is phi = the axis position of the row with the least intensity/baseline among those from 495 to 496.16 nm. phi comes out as 495.869 nm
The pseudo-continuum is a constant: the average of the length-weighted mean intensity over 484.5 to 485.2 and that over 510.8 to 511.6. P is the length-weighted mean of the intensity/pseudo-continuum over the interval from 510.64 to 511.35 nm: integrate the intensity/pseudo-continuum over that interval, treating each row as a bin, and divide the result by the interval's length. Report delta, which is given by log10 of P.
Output -0.026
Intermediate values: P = 0.94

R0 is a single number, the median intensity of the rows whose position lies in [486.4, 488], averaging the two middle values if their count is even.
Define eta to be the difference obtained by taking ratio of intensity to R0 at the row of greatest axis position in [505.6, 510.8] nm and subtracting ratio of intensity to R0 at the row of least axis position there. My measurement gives 0.09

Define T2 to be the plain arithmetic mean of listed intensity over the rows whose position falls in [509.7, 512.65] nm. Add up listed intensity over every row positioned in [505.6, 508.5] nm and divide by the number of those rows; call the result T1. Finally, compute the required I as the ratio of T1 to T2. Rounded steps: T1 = 14.1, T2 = 14.3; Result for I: 0.98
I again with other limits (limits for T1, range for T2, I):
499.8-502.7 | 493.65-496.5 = 0.98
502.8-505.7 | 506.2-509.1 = 1.01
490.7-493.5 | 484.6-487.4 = 1.06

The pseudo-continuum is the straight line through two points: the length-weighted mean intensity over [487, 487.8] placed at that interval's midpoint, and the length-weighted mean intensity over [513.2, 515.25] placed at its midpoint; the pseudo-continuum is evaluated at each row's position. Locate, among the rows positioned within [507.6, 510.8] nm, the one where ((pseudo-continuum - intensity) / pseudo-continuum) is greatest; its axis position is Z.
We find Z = 507.653 nm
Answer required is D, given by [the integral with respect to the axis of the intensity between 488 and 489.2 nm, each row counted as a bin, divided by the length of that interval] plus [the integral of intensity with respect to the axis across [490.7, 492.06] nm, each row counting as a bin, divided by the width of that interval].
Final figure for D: 29.5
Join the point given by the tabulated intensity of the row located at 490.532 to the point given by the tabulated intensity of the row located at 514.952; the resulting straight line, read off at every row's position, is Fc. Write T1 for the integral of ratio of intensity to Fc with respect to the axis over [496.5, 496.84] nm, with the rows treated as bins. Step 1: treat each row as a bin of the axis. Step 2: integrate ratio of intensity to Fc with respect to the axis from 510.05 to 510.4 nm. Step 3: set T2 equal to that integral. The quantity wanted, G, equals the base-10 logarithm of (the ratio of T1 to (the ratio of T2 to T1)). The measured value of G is -0.458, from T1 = 0.356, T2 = 0.36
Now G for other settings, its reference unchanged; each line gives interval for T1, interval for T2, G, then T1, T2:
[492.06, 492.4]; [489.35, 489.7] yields -0.473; 0.350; 0.36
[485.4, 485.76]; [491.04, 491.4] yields -0.424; 0.393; 0.41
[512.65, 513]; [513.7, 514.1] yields -0.535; 0.352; 0.43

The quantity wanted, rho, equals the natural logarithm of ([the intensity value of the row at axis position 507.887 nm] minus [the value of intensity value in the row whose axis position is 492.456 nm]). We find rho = 0.6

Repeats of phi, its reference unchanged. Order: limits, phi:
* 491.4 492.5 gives 492.229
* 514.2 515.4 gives 514.834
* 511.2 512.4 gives 511.643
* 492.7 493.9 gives 493.705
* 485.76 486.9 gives 486.258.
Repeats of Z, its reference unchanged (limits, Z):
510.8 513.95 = 510.937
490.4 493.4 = 492.229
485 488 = 486.258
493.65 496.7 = 495.869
